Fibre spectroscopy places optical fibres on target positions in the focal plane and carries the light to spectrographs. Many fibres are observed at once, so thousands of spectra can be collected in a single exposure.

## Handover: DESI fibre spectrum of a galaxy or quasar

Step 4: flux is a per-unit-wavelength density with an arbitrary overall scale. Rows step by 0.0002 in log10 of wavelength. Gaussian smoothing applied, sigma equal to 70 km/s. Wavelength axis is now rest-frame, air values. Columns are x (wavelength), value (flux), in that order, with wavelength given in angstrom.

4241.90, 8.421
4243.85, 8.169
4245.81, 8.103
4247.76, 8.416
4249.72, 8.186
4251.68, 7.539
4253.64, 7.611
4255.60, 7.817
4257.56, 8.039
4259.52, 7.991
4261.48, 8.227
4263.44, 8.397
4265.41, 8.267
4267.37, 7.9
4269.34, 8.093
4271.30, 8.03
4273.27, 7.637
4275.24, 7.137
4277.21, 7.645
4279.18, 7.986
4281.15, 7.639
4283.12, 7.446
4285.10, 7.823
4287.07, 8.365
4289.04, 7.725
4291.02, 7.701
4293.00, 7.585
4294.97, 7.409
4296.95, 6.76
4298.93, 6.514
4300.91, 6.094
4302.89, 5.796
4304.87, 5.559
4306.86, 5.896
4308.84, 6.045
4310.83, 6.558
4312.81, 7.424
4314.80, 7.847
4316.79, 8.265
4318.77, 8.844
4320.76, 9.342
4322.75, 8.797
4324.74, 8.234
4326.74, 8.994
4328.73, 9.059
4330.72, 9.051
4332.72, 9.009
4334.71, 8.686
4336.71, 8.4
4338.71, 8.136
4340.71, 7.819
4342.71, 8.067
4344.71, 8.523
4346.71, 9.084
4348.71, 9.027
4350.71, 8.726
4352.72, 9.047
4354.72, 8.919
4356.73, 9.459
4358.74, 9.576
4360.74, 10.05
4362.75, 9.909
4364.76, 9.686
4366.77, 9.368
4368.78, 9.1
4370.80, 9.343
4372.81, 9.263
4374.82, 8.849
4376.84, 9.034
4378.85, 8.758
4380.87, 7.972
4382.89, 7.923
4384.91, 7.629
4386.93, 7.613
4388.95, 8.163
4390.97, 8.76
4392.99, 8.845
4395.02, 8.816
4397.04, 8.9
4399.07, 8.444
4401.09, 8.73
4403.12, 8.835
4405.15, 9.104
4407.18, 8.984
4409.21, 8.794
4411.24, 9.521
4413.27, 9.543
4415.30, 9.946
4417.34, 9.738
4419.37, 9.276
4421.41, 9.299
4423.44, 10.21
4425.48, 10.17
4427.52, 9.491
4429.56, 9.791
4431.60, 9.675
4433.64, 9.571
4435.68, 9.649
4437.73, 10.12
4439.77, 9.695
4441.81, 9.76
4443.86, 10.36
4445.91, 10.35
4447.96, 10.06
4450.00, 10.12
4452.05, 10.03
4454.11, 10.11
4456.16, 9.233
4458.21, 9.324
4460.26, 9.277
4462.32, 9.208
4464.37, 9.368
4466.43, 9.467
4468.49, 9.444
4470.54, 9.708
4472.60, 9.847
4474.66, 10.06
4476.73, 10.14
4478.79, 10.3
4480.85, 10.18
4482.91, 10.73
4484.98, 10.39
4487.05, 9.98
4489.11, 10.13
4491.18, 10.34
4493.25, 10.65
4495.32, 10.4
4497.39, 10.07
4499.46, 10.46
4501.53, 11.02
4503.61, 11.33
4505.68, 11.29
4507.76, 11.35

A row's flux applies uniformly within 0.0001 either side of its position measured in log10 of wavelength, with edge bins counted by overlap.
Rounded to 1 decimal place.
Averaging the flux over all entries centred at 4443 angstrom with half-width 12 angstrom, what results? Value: 10.0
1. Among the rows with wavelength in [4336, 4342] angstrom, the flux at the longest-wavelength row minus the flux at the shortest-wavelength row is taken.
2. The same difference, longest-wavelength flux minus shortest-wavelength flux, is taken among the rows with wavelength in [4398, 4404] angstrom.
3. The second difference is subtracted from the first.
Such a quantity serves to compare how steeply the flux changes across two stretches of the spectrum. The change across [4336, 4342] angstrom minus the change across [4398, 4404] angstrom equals -1.0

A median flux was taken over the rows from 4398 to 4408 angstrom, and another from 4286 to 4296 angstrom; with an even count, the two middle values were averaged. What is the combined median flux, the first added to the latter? 16.5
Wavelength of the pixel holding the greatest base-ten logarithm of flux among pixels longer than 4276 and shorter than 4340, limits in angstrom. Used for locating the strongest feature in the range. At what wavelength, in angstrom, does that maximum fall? 4320.76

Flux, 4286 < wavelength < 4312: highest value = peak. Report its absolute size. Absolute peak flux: 8.4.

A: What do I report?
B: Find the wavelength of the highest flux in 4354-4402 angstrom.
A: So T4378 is 4360.74 angstrom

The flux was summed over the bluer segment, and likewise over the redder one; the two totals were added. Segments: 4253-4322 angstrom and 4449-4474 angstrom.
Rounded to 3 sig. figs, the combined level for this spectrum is 379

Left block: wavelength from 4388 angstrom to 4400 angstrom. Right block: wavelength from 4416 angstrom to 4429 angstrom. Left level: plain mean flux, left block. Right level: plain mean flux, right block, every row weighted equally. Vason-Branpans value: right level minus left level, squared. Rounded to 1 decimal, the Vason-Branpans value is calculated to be 1.1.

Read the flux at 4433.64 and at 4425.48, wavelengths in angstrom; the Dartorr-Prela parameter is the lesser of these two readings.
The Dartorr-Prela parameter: 10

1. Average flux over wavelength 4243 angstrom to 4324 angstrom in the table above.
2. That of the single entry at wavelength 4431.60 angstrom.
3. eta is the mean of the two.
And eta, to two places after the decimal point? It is 8.65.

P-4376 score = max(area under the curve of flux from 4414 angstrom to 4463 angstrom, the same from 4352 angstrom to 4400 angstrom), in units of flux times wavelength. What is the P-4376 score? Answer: 479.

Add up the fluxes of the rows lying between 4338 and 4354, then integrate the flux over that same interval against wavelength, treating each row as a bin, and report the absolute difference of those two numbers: 69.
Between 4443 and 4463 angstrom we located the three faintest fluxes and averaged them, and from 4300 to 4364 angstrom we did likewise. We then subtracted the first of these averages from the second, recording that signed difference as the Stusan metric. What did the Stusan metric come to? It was -3.5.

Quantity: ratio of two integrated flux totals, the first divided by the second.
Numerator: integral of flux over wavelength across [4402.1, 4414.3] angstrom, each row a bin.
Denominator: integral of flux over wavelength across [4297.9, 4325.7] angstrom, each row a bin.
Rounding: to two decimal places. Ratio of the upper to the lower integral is 0.55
